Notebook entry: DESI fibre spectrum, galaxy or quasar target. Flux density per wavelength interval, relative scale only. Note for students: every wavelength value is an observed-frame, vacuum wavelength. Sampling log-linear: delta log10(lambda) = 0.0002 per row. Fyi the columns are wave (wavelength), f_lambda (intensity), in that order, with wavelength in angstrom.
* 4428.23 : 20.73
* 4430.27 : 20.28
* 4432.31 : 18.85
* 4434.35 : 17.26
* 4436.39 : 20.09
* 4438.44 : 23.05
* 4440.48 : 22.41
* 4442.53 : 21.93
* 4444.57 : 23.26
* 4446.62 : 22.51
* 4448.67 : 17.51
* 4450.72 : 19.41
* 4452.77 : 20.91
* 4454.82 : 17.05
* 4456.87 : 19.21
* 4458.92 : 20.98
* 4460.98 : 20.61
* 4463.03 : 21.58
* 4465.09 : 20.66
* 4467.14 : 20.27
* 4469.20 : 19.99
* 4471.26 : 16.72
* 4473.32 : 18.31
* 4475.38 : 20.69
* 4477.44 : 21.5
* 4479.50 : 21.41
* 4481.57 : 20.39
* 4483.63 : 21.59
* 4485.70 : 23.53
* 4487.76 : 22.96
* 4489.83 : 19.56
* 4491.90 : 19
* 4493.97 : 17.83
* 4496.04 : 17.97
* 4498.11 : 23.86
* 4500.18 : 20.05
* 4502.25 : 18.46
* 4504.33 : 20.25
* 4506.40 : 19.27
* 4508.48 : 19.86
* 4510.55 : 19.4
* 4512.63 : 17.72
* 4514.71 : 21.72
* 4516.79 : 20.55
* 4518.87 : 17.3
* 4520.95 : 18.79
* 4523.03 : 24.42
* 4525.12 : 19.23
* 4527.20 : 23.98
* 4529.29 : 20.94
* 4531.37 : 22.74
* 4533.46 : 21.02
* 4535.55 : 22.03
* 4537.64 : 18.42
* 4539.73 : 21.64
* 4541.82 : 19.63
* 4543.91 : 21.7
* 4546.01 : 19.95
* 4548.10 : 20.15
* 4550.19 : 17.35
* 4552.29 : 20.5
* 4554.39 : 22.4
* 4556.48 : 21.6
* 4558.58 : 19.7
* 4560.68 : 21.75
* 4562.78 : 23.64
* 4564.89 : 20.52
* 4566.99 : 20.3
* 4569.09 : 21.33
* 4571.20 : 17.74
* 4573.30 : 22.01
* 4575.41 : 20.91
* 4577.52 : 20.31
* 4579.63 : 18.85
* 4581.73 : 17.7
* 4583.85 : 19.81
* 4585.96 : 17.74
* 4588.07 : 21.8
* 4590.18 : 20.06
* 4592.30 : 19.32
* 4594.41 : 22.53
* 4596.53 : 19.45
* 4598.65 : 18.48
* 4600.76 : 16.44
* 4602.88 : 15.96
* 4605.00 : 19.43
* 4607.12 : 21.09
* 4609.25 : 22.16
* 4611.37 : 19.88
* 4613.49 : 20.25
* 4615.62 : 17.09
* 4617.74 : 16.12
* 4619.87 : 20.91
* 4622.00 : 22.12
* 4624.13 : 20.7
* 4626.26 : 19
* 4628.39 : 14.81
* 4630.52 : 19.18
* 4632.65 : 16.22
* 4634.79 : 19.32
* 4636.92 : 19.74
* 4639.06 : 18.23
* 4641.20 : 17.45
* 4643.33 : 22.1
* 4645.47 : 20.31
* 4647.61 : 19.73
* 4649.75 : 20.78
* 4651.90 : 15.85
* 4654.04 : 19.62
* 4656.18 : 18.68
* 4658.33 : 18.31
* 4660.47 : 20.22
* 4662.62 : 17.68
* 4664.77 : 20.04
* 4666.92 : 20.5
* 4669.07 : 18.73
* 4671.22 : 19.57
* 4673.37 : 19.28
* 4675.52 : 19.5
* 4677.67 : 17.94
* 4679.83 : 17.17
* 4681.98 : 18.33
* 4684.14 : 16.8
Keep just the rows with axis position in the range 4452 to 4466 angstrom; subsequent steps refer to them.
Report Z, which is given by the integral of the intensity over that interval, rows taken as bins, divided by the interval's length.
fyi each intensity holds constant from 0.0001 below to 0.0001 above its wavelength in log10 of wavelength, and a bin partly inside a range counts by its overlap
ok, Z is 20.1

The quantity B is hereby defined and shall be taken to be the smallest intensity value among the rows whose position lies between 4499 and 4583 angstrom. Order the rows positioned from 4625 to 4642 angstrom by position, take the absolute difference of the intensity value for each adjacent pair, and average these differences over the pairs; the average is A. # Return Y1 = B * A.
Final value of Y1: 43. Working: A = 2.5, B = 17.3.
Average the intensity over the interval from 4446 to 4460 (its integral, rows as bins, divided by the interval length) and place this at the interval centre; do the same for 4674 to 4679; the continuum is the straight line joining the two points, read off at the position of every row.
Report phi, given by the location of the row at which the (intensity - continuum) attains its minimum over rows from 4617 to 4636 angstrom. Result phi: 4628.39 angstrom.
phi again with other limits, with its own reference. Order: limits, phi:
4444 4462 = 4454.82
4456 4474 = 4471.26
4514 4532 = 4518.87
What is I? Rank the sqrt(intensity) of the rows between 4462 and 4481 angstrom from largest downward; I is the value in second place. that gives 4.64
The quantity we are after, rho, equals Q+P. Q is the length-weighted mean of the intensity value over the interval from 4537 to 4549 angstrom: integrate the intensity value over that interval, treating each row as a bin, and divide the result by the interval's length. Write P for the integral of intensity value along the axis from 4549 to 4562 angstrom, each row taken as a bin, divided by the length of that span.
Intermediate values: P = 20.6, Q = 20.3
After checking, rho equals 40.9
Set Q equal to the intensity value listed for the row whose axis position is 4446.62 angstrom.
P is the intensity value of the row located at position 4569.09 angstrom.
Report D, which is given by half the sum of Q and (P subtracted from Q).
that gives 11.8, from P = 21.33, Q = 22.51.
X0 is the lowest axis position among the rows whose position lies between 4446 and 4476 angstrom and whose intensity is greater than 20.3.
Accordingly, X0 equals 4446.62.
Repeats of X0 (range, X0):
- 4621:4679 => 4622.00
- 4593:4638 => 4594.41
